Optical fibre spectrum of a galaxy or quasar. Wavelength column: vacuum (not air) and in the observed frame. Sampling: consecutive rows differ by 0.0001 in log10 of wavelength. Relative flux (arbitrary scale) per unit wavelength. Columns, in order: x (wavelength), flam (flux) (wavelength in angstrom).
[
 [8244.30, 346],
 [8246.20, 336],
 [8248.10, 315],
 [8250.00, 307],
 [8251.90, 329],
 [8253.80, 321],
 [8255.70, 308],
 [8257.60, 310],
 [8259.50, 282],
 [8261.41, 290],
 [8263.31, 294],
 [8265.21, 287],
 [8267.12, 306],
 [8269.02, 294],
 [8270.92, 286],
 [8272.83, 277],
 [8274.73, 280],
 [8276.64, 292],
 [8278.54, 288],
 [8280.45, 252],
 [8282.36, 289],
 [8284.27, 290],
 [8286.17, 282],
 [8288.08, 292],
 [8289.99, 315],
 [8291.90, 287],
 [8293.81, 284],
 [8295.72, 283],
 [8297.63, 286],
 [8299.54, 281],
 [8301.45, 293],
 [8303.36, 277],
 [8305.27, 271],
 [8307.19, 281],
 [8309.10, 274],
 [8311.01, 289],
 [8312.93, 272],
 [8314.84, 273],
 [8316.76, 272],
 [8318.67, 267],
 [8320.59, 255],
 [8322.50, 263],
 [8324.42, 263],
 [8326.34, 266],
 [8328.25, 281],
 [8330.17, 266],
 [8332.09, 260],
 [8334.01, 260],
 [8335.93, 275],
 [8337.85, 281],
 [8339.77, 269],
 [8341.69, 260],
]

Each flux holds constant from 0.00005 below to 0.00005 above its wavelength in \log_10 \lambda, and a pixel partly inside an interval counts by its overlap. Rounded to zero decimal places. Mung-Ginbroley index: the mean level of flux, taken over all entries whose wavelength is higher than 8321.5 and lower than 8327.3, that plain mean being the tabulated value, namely 264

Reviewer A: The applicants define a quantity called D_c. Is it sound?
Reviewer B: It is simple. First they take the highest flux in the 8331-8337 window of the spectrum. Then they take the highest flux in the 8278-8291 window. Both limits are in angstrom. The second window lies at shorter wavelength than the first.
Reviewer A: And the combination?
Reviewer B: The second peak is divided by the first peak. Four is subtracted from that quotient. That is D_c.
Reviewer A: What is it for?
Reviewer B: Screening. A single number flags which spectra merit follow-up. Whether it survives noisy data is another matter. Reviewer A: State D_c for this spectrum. -2.85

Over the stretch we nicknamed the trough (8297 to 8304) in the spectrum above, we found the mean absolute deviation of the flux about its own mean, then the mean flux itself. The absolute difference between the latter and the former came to 279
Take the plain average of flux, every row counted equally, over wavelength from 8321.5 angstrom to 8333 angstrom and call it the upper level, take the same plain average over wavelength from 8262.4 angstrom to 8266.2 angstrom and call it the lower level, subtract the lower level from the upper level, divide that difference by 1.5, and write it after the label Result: -16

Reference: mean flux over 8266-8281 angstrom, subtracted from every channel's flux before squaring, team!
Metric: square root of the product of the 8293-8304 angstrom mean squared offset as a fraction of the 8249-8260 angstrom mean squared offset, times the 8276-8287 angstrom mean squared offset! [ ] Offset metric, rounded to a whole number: 2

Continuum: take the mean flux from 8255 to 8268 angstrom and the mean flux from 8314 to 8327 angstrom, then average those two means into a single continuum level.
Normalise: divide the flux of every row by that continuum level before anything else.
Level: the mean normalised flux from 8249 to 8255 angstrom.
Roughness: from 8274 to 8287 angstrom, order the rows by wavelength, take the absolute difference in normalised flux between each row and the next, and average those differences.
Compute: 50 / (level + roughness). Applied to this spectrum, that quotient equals 41.9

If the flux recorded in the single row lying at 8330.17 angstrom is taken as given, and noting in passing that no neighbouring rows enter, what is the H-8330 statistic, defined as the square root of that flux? 16.3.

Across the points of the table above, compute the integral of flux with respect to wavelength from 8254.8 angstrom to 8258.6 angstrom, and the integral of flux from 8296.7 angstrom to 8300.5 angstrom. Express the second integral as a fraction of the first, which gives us 0.92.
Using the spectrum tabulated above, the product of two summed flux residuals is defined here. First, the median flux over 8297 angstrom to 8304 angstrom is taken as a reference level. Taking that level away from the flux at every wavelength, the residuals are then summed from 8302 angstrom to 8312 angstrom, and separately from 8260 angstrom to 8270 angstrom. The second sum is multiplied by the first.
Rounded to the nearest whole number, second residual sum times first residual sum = -1364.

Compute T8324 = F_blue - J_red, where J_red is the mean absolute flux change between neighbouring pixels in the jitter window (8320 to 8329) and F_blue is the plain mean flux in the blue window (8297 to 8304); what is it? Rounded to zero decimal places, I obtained 278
